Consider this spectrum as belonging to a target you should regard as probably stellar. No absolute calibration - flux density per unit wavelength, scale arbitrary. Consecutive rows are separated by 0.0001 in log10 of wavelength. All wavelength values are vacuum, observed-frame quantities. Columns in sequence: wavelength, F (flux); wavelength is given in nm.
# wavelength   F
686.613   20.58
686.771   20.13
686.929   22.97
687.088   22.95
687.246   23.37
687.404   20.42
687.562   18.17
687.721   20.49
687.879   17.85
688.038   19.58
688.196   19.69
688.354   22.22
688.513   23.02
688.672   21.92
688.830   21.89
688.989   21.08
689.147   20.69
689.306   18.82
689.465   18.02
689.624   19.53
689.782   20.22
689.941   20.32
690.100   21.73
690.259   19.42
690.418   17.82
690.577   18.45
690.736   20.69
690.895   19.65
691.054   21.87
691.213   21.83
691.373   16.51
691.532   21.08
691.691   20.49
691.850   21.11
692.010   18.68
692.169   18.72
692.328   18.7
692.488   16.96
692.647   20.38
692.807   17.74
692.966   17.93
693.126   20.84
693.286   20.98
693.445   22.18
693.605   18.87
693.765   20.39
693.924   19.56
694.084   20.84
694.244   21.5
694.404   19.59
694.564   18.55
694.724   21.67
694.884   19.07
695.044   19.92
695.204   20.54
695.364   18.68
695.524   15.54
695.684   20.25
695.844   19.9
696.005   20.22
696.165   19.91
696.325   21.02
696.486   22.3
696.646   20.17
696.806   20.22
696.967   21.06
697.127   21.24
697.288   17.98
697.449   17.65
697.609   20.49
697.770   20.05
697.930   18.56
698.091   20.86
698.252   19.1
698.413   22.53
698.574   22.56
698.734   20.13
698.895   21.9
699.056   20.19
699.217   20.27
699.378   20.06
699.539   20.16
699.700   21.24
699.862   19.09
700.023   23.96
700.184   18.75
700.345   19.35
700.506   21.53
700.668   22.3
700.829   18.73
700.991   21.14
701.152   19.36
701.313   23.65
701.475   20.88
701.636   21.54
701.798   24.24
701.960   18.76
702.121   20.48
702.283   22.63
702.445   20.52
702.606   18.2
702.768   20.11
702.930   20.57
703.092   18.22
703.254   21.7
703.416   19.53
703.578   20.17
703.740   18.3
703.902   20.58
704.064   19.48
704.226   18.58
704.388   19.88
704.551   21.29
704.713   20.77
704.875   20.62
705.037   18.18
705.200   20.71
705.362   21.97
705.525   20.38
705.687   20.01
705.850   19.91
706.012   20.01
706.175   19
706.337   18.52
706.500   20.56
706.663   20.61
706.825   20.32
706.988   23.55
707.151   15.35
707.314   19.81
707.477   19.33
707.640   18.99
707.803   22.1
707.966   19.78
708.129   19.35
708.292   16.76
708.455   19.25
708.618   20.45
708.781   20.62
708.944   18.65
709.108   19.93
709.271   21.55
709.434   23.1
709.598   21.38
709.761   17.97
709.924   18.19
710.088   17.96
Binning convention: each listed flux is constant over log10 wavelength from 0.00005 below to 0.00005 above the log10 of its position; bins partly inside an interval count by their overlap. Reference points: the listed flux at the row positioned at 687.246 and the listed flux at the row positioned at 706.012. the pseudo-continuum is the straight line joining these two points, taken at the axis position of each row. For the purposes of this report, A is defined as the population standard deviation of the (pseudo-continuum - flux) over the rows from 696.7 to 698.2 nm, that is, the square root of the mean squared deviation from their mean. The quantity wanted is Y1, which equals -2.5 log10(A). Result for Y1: -0.27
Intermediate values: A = 1.28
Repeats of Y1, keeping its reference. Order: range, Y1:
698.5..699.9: 0.04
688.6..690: -0.20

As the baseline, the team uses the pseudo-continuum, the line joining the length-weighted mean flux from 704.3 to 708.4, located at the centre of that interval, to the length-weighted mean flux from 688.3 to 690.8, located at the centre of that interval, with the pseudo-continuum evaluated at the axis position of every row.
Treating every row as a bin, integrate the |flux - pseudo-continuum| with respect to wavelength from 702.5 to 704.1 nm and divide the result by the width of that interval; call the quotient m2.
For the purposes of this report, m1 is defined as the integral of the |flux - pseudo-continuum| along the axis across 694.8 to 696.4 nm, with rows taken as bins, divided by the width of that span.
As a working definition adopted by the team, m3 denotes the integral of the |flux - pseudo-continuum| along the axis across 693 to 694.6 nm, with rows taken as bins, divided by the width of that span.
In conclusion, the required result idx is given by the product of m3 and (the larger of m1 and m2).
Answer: 0.9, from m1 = 0.94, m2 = 0.94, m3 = 0.98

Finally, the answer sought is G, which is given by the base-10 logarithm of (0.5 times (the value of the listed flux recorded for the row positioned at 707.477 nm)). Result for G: 0.99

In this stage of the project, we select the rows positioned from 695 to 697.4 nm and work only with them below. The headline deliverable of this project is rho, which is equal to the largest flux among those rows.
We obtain 22.3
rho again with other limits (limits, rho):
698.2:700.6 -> 23.96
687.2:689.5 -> 23.37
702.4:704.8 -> 21.7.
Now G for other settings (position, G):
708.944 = 0.97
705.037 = 0.96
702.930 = 1.01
